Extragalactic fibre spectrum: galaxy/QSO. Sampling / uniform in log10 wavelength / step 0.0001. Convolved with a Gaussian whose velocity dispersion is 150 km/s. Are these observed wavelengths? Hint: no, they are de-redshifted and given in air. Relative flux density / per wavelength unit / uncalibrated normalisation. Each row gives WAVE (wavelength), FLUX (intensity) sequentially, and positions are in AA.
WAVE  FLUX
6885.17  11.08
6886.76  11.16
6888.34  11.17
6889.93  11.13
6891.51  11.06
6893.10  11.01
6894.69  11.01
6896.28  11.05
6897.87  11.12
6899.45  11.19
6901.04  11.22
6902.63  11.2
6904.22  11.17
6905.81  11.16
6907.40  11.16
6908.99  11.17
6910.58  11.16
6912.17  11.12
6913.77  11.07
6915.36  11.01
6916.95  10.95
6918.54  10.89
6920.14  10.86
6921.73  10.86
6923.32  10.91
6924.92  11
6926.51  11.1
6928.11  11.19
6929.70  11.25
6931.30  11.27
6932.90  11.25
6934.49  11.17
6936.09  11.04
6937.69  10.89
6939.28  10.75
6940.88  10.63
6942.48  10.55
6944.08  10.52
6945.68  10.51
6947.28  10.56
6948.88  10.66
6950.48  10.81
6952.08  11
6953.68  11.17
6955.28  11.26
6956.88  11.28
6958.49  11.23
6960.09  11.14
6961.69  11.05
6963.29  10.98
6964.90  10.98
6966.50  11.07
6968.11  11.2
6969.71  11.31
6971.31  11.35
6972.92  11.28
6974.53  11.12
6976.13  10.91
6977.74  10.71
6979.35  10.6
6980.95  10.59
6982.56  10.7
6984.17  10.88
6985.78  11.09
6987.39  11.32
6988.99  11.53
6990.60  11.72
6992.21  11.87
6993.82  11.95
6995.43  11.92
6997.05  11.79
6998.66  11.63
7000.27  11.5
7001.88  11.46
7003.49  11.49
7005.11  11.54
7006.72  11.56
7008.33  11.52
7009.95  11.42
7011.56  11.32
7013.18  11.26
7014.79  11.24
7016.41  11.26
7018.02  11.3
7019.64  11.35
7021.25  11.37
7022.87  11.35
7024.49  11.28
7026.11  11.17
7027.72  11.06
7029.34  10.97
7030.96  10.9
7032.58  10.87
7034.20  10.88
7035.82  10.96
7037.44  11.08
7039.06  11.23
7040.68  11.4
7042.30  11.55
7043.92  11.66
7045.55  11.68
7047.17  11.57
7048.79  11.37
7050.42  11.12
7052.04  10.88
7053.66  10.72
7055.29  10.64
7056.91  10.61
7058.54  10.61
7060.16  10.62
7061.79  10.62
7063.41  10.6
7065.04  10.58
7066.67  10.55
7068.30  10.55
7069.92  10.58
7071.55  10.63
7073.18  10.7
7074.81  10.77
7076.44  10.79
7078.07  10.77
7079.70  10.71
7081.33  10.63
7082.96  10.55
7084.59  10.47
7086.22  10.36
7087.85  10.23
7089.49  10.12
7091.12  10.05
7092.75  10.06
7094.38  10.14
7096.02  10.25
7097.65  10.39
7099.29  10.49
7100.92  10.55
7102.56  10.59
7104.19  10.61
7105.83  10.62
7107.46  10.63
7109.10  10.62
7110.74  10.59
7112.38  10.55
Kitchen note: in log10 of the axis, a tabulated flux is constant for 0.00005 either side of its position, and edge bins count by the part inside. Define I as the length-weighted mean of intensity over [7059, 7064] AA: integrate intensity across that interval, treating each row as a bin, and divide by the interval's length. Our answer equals 10.6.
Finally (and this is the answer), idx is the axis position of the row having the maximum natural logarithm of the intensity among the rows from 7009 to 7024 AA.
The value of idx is 7009.95 AA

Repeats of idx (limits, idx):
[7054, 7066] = 7055.29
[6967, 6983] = 6971.31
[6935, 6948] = 6936.09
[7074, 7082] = 7076.44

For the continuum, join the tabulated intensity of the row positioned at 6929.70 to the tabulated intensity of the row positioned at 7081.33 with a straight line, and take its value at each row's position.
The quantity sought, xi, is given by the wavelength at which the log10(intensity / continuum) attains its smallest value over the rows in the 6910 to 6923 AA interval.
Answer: 6920.14 AA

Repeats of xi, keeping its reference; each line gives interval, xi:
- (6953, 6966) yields 6963.29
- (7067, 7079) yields 7068.30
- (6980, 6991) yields 6980.95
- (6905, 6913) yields 6912.17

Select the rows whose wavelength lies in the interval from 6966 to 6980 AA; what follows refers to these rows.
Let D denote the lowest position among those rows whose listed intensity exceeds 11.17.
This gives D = 6968.11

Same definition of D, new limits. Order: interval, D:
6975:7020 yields 6987.39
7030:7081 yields 7039.06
